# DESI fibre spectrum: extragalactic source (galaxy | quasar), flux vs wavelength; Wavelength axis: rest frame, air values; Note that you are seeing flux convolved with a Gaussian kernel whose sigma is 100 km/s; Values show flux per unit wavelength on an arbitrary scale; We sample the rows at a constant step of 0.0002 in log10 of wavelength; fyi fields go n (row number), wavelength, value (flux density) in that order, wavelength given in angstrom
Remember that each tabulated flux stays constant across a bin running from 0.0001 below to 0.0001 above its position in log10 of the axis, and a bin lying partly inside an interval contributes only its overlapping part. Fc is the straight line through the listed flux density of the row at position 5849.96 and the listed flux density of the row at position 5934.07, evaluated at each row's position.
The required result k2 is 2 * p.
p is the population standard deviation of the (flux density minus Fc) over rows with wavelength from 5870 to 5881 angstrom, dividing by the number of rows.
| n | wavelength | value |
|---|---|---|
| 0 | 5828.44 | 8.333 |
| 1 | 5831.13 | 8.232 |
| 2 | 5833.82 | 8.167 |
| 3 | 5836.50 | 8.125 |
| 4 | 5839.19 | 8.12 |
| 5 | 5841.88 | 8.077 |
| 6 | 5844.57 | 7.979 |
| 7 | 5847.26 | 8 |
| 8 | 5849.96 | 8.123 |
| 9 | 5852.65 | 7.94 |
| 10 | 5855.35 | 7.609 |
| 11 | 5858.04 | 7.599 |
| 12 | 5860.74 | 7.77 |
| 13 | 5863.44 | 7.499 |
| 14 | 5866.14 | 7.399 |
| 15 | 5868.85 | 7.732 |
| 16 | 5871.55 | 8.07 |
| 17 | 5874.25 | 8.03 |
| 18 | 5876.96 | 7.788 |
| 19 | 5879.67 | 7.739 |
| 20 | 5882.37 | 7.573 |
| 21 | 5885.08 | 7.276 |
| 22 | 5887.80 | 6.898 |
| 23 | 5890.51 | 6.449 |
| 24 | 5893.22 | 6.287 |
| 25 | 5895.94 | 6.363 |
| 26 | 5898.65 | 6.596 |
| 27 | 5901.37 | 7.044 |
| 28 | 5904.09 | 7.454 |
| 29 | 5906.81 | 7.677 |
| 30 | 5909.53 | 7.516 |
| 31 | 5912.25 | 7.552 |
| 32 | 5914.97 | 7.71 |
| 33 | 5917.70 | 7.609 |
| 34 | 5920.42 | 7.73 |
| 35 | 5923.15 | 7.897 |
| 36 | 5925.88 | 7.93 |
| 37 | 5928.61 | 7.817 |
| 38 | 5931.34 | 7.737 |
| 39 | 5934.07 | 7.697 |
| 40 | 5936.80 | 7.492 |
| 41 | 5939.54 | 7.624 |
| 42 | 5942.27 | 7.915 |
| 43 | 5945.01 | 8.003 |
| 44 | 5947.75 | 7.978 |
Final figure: 0.26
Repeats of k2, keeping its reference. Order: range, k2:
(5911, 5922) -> 0.17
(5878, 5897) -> 1.06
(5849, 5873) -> 0.46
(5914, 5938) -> 0.25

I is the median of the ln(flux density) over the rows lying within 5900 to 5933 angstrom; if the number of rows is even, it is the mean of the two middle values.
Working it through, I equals 2.04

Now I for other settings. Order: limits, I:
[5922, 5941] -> 2.05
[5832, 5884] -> 2.07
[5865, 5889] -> 2.05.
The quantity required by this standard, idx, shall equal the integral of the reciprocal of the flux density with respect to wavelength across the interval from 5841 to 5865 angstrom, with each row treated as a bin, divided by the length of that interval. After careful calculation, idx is 0.128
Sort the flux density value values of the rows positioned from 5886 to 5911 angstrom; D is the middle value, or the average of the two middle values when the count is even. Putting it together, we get 6.90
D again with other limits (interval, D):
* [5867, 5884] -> 7.76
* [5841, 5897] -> 7.73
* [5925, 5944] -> 7.74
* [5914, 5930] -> 7.77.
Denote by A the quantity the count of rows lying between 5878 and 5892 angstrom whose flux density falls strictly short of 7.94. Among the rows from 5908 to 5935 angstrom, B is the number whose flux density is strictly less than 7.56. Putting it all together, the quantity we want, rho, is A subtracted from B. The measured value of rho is -3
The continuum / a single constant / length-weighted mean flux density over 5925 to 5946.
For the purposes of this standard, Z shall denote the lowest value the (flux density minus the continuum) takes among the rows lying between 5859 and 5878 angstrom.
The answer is -0.4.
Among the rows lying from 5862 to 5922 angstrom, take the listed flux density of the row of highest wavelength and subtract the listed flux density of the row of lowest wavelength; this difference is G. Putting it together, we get 0.2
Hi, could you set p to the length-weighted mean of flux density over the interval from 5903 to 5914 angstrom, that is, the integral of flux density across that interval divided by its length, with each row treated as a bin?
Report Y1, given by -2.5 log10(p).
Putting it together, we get -2.20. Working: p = 7.6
